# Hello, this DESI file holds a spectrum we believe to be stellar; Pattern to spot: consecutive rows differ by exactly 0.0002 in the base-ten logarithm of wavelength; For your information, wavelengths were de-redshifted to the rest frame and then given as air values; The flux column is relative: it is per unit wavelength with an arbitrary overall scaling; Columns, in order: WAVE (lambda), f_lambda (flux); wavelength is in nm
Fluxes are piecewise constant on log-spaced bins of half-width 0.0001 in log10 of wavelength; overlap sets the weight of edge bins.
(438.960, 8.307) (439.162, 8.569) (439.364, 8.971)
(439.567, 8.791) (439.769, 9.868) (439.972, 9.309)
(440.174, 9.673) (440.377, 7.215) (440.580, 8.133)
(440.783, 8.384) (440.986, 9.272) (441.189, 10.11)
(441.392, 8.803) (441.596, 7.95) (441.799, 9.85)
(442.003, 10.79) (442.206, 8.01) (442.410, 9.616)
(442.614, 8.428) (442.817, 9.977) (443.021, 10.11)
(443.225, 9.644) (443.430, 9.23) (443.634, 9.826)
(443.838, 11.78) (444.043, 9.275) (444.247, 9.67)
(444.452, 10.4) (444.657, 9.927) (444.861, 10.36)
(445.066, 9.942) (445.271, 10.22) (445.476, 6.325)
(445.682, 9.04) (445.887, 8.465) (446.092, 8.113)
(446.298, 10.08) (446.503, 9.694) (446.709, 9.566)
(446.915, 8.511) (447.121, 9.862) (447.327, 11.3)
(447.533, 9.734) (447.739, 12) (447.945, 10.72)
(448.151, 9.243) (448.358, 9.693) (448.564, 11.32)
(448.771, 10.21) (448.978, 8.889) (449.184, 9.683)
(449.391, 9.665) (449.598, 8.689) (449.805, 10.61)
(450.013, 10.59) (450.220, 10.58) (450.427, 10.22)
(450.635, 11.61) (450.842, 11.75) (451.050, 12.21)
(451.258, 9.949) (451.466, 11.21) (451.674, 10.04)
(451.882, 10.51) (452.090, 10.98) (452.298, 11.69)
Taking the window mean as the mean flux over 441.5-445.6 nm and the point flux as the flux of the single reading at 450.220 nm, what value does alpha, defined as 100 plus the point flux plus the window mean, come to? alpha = 120.1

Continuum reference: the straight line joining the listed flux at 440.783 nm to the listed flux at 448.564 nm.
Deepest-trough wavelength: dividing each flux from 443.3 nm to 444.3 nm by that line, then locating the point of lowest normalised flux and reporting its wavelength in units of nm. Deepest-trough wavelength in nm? 444.043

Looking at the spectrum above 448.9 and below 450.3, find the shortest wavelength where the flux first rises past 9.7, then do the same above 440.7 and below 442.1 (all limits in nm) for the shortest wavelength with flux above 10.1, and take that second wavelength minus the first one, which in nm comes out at -8.62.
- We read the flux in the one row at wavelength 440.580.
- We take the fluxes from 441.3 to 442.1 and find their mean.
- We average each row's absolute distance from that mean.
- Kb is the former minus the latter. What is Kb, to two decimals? 7.16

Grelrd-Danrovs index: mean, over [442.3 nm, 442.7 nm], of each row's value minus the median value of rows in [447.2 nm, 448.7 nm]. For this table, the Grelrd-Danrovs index -1.7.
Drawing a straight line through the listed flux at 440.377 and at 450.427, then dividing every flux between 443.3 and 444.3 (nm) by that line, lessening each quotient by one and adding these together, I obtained 1.0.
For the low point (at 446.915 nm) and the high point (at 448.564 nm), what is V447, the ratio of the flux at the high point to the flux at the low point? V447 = 1.3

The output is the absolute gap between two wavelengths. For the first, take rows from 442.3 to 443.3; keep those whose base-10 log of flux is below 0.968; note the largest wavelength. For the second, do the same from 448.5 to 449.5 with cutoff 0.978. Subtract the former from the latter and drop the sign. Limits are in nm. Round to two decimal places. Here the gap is 6.36 nm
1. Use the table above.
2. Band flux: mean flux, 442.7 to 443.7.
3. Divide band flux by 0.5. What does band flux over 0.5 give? 19.5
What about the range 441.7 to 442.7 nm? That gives 18.7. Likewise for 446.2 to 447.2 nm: 19.1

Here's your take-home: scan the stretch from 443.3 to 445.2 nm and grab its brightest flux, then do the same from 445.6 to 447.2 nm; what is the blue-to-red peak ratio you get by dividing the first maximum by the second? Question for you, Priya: 1.17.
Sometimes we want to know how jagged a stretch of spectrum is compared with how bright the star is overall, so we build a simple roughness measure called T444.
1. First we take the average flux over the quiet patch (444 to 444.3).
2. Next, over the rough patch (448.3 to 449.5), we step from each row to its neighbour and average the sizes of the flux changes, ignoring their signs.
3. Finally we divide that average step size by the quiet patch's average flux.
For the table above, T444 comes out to 0.103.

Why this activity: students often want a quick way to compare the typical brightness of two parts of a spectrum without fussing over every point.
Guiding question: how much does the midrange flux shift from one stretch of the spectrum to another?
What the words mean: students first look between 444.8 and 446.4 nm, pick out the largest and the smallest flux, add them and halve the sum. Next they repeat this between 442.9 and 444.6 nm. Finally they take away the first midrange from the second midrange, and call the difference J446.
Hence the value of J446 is 2.2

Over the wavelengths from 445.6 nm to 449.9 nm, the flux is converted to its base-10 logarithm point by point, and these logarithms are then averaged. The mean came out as 0.988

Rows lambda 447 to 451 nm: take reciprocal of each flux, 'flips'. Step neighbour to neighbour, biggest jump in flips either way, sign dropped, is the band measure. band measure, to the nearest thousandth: 0.021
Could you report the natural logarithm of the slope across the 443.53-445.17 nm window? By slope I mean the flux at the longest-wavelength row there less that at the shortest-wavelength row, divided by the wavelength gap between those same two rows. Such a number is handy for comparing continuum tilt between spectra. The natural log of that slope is -2.5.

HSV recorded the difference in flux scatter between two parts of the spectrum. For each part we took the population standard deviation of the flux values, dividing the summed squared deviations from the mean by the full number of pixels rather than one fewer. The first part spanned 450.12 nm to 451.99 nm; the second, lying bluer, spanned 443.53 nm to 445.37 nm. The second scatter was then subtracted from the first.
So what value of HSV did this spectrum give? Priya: 0.11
